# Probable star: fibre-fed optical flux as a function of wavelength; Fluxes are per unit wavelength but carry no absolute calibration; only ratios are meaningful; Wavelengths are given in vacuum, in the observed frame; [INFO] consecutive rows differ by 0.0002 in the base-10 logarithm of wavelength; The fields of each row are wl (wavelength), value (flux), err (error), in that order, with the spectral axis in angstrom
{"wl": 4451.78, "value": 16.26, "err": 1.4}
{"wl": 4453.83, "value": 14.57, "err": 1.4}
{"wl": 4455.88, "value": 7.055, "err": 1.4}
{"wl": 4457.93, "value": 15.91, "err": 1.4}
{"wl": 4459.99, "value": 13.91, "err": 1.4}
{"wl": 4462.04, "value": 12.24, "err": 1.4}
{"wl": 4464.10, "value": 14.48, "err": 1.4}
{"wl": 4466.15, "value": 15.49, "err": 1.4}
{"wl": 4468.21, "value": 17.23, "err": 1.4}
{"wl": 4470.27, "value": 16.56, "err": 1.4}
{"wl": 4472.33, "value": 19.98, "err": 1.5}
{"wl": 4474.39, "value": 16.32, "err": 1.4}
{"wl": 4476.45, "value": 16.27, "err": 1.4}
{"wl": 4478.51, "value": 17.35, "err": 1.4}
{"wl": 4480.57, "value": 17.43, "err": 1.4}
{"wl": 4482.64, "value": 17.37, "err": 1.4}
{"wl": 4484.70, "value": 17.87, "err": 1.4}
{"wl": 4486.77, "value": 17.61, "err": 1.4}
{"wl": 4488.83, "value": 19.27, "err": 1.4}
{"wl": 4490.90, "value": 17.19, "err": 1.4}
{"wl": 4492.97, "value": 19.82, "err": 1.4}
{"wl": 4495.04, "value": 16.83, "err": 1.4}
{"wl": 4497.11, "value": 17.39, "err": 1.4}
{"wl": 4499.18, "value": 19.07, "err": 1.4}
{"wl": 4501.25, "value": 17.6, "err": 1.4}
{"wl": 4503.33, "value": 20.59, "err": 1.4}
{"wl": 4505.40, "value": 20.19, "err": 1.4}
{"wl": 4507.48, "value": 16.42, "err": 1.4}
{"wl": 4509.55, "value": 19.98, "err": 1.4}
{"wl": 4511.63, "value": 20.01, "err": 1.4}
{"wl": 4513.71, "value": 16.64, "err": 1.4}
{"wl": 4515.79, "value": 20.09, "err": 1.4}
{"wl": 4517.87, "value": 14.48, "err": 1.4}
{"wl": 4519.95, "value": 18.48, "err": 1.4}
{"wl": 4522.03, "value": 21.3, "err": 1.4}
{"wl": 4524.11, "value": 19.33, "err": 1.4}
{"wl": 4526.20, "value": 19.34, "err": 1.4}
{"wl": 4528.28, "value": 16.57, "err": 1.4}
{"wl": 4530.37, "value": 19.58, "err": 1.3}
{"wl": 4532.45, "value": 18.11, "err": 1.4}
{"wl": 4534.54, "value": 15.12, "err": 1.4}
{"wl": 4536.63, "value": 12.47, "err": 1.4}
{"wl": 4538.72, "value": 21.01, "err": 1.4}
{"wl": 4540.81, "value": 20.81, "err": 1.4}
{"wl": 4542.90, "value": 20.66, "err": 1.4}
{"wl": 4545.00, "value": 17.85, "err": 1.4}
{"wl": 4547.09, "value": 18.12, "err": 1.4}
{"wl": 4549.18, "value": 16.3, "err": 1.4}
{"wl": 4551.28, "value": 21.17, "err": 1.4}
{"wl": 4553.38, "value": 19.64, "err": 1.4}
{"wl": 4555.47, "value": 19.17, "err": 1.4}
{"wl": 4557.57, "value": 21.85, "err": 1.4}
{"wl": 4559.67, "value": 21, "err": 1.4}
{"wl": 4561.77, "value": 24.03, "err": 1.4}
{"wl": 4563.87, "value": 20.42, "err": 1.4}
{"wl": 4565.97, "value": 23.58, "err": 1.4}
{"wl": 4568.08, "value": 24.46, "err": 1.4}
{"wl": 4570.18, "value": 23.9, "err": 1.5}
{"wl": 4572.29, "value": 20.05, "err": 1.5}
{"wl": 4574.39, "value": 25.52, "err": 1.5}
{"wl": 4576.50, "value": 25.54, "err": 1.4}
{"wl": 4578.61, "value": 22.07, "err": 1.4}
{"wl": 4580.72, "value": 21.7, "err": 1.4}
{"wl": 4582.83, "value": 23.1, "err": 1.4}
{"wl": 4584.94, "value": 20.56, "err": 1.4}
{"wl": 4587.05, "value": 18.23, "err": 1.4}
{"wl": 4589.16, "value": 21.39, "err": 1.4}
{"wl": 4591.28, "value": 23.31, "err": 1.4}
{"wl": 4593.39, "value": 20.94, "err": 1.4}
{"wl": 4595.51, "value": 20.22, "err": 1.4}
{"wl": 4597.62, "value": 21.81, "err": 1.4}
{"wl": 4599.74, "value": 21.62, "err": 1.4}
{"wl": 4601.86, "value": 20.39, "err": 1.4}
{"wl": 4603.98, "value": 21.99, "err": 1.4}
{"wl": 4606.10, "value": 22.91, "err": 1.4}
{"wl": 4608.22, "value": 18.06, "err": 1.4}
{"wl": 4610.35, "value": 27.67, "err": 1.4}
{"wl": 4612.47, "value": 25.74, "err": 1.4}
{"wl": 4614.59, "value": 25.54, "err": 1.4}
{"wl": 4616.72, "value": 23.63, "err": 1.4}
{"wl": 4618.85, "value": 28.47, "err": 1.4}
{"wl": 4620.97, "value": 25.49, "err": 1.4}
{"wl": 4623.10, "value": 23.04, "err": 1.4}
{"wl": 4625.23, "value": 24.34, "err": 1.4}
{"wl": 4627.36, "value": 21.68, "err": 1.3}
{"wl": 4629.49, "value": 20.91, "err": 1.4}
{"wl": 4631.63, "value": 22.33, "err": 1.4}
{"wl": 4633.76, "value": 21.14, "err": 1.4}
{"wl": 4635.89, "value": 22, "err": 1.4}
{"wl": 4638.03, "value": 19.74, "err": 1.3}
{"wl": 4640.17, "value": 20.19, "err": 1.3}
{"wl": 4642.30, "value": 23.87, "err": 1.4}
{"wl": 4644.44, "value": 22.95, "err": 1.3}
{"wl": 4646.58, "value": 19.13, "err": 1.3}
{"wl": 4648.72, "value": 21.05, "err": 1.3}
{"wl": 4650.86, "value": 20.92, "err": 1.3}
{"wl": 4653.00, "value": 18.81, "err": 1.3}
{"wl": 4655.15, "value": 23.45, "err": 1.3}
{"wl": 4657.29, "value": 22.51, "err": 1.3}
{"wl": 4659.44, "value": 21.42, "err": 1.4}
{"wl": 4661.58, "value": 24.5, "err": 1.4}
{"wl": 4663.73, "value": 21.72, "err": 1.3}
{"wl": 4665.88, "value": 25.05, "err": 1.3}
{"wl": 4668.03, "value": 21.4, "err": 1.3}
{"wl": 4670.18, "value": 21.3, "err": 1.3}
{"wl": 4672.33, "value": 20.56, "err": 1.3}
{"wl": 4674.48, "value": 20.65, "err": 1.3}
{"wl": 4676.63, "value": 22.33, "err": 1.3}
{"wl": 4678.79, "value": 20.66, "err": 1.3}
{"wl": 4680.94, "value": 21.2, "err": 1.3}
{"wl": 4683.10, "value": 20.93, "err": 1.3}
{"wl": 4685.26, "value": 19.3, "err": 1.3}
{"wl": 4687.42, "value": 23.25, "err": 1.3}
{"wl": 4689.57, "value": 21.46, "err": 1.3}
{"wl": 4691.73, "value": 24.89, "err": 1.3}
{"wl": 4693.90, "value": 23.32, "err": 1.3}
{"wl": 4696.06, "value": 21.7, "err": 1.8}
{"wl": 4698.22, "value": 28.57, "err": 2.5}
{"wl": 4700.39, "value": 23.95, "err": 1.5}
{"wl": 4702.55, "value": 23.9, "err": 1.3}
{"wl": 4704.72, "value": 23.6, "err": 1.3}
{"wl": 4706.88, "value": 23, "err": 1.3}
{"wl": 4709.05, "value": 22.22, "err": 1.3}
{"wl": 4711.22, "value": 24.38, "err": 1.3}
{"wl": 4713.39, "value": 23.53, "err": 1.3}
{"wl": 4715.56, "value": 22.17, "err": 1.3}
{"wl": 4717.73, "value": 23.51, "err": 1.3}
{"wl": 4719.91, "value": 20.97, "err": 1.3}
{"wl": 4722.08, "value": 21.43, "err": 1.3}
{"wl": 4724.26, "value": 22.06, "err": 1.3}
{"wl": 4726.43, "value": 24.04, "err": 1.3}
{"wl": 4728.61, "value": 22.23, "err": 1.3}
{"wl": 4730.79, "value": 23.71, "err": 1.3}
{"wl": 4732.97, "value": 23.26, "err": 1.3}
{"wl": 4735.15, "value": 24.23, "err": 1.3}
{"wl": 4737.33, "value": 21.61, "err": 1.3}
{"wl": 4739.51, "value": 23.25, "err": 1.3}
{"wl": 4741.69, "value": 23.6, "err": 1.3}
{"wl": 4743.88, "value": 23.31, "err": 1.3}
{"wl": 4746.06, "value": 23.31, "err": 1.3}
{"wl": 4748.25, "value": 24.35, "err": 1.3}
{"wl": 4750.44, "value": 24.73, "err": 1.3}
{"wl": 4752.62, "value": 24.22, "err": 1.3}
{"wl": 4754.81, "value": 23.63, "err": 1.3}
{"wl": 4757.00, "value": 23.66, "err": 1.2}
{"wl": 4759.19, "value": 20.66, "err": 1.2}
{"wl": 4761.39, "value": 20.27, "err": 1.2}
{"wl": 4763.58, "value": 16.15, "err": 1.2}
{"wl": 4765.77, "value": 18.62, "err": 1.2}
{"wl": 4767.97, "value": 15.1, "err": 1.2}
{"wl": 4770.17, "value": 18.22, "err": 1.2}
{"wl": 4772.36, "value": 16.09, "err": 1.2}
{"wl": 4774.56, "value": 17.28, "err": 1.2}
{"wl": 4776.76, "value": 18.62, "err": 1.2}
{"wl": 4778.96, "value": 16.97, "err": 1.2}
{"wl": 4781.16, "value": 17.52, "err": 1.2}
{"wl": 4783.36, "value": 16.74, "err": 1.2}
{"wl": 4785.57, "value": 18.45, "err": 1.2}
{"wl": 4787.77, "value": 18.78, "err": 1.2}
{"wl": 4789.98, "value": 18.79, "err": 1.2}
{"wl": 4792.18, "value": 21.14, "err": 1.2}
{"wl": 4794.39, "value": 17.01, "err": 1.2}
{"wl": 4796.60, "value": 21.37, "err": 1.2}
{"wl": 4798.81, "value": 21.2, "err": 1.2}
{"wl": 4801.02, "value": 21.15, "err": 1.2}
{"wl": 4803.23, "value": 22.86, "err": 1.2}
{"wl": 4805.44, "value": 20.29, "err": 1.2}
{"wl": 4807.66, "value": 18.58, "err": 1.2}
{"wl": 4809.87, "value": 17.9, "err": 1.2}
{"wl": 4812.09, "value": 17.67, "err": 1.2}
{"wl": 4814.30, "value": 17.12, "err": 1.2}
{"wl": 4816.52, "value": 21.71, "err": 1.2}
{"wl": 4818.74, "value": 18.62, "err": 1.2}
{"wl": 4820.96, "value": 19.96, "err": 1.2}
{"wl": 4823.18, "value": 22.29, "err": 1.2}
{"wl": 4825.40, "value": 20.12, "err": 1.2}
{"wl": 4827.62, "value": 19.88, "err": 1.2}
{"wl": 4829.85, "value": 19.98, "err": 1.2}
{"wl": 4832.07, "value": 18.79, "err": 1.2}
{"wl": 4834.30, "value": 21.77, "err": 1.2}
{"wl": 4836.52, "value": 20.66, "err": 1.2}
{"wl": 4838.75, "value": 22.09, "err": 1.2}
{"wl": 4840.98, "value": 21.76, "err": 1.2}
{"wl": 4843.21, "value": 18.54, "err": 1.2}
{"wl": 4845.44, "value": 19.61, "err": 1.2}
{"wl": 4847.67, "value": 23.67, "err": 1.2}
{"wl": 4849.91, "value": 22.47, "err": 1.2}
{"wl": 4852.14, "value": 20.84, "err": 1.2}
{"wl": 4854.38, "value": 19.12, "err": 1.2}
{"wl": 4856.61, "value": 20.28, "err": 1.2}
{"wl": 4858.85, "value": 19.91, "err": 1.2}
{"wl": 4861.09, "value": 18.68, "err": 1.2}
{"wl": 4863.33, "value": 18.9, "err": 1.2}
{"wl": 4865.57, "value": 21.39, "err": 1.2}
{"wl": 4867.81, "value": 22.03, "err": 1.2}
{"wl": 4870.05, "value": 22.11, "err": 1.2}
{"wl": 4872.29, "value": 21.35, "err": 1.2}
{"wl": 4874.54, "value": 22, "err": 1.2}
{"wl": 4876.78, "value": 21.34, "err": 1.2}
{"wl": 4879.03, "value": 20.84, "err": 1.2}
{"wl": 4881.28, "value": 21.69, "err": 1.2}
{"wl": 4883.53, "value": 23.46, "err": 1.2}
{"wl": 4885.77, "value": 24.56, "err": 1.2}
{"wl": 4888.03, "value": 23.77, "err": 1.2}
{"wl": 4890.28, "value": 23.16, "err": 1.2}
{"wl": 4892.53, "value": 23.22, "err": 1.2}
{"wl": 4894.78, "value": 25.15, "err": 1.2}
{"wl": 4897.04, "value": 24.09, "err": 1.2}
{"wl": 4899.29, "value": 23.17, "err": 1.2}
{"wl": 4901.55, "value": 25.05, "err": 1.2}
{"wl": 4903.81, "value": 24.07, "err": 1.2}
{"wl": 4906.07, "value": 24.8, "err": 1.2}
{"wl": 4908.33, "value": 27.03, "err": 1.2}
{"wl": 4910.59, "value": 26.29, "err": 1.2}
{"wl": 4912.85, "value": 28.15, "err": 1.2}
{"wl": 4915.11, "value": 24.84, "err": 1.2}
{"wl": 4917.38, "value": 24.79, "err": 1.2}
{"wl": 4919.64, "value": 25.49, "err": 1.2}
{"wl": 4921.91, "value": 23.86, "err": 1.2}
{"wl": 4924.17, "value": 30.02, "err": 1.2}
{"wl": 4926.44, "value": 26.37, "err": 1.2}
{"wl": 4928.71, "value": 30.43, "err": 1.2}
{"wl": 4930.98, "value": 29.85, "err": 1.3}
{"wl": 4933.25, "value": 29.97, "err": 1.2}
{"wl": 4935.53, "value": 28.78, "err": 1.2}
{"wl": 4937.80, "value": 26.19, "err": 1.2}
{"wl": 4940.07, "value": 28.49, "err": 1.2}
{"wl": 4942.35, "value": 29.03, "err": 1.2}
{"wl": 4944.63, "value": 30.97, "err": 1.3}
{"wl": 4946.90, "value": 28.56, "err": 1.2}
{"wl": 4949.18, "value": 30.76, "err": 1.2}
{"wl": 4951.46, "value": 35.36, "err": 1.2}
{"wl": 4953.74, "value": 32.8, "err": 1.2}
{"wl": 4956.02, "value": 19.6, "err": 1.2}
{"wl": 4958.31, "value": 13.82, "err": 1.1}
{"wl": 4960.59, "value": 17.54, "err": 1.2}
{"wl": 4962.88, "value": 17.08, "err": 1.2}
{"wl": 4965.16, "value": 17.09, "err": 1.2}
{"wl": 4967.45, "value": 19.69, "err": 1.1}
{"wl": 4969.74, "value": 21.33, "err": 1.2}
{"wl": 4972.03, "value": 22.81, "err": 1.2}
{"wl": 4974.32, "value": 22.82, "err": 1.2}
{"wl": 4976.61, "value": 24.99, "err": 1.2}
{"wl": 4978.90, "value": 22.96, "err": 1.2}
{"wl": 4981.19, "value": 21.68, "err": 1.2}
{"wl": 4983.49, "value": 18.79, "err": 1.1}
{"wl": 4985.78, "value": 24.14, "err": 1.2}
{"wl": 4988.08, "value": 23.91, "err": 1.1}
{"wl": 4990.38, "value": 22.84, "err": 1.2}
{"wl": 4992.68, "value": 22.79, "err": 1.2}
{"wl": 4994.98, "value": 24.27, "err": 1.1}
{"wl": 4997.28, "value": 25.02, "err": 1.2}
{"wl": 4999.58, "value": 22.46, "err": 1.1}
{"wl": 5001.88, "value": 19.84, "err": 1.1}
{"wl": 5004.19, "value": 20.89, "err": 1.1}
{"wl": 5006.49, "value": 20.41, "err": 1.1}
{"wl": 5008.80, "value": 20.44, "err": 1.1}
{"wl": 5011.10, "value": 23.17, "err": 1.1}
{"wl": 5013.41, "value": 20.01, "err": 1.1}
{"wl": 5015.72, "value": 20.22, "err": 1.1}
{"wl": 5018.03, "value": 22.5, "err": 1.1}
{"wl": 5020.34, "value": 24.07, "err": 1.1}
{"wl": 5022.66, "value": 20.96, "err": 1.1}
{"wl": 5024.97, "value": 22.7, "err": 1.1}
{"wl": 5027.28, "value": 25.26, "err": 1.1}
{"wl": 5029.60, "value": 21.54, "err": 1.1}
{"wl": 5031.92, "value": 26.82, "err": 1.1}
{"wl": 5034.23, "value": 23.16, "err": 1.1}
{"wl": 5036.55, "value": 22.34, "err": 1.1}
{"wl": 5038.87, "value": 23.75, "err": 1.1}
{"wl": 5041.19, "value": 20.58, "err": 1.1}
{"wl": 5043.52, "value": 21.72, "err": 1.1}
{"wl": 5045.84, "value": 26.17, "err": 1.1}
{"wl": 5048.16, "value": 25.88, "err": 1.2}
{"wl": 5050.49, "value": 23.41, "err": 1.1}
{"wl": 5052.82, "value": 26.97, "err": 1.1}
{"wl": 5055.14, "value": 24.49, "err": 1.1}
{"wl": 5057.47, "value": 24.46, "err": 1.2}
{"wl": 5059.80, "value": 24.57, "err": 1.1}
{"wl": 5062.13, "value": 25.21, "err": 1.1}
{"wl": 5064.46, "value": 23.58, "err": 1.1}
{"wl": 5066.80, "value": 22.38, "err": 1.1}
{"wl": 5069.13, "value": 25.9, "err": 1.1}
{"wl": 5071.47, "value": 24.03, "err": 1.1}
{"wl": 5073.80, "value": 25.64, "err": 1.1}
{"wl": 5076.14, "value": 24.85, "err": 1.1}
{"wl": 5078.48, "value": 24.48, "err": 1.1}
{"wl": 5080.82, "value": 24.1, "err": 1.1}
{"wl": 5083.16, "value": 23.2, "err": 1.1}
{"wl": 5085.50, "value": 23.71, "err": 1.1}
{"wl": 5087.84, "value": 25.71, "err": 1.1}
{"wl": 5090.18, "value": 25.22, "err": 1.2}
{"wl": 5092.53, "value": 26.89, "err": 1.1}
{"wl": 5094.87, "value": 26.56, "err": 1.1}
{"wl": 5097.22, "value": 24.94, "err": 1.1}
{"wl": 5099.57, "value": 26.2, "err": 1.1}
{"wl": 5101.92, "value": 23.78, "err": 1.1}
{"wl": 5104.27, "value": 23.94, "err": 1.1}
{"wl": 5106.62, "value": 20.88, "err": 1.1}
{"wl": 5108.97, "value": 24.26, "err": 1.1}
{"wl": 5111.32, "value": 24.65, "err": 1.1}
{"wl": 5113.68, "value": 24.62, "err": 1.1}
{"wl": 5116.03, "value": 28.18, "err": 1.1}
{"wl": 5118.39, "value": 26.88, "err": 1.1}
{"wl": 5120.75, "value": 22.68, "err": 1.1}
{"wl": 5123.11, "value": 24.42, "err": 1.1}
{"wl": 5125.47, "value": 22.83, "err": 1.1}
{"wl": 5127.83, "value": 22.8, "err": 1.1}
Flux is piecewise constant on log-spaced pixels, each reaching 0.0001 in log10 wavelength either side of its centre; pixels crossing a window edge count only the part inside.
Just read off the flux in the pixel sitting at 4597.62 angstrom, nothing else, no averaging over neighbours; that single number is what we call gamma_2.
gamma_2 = 21.81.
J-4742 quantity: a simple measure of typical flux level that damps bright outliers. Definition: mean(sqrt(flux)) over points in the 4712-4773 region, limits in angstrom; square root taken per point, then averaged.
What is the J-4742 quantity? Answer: 4.7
